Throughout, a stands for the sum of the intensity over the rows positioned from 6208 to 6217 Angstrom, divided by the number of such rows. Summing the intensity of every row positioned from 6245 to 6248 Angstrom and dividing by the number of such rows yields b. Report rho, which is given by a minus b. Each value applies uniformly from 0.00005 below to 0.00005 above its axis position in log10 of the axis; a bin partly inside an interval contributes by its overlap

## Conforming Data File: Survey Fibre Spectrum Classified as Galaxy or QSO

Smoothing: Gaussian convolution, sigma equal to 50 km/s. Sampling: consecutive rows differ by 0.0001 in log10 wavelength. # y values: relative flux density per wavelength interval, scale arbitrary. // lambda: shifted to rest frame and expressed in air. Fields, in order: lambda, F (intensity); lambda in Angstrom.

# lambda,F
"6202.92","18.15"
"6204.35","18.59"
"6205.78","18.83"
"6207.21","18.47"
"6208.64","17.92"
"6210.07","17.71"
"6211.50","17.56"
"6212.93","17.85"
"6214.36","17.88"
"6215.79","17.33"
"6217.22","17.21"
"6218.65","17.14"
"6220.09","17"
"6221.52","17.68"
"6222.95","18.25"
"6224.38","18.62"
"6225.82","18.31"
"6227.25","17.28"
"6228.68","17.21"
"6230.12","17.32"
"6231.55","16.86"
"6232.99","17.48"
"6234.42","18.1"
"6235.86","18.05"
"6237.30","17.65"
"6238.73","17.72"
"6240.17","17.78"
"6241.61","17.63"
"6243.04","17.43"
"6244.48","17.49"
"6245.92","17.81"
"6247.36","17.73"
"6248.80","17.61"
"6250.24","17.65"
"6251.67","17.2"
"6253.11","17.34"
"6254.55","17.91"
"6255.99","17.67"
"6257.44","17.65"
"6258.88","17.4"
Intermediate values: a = 17.7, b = 17.8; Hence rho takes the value -0.06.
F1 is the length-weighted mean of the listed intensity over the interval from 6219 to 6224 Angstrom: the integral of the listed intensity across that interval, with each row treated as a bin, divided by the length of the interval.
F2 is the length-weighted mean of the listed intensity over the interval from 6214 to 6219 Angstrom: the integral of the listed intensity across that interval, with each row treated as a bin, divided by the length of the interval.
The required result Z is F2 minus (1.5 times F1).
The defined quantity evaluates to -9.1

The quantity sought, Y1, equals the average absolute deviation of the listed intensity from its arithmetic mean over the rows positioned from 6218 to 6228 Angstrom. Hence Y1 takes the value 0.55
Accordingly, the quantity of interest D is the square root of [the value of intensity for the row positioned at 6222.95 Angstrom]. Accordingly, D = 4.27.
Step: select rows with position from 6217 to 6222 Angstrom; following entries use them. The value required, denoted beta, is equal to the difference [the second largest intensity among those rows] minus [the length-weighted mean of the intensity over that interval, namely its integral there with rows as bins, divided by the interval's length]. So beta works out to -0.02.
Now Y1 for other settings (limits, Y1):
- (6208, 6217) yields 0.18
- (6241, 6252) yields 0.15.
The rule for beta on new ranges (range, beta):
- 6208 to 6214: 0.08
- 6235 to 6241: 0.00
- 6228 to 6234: 0.06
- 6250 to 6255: 0.13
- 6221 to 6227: 0.14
